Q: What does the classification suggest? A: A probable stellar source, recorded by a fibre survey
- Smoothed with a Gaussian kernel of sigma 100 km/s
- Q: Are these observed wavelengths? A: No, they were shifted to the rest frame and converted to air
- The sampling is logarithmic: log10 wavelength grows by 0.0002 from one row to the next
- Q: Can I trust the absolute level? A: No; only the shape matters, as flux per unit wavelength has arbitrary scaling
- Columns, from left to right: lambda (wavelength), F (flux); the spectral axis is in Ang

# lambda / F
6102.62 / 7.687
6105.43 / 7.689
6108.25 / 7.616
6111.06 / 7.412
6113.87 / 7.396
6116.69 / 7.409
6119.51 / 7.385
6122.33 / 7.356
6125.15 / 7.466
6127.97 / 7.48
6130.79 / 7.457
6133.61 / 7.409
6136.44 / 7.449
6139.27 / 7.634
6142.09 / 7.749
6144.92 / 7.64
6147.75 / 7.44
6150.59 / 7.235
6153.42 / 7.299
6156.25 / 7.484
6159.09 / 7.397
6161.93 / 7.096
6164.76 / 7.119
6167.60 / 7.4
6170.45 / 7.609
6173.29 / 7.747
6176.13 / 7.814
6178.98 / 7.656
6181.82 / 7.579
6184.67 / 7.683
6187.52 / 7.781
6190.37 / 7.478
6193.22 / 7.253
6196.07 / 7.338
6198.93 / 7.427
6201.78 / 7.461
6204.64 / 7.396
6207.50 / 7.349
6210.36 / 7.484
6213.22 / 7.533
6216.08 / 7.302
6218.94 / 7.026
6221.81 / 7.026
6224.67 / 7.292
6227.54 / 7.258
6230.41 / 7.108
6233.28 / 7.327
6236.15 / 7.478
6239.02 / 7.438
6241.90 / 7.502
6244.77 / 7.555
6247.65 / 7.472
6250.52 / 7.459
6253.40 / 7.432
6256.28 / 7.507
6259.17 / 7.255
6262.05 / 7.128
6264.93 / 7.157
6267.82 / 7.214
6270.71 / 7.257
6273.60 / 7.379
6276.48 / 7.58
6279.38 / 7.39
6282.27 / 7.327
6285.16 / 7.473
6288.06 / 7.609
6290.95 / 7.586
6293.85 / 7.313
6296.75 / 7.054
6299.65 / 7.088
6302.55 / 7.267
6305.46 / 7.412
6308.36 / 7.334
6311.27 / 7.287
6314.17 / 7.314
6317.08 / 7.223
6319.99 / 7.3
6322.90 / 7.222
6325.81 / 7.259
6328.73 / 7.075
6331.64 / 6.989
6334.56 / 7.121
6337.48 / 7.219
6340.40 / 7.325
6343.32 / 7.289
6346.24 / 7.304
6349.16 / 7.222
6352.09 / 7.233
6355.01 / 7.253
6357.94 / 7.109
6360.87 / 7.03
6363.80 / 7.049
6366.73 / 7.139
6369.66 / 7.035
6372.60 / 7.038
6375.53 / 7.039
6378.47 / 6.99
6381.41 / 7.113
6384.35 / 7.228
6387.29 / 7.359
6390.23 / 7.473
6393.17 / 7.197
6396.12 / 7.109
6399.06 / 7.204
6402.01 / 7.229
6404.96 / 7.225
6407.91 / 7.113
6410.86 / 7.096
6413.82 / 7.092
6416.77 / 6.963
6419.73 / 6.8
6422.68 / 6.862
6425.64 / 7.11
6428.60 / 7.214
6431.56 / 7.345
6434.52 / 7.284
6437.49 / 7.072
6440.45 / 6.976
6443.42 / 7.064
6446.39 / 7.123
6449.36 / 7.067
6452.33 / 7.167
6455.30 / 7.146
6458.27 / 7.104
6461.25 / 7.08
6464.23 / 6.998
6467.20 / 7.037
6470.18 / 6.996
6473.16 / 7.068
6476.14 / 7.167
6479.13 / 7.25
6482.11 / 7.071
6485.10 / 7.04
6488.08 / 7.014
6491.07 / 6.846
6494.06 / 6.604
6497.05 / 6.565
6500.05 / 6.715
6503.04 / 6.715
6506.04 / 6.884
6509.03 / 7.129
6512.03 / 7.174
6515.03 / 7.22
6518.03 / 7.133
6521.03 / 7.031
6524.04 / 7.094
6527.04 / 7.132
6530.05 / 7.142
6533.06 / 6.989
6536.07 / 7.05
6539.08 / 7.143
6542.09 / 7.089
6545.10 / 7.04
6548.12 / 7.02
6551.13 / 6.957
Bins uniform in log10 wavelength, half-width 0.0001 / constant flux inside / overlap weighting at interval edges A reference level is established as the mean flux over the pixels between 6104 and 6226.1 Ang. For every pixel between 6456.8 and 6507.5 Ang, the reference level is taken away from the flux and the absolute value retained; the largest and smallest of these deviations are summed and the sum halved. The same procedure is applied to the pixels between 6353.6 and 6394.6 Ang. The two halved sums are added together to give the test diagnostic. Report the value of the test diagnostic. 0.78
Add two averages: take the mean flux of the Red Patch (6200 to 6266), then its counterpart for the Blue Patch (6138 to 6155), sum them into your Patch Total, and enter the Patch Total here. 14.8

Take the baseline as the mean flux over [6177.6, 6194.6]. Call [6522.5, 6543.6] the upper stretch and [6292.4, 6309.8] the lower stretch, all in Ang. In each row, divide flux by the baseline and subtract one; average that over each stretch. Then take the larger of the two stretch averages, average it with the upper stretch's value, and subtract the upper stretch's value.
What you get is 0.010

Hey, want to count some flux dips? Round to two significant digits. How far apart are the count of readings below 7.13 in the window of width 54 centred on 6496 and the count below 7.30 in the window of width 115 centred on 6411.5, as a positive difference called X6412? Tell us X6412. 23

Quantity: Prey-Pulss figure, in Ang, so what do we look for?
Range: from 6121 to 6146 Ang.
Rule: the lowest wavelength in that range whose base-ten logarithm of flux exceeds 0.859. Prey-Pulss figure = 6122.33 Ang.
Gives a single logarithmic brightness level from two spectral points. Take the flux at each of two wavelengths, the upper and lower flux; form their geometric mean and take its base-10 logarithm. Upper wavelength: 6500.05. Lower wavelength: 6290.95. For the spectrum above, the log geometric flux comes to 0.854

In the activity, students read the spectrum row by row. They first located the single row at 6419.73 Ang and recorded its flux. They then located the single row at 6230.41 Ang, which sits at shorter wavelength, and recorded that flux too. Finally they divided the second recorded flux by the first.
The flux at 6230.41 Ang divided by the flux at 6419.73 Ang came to 1.05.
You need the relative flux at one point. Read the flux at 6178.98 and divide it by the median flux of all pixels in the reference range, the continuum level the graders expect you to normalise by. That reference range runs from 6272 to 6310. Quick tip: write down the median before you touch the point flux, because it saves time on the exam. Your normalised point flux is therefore 1.04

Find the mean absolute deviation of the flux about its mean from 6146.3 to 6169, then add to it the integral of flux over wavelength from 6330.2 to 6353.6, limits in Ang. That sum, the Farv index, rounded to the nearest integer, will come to 169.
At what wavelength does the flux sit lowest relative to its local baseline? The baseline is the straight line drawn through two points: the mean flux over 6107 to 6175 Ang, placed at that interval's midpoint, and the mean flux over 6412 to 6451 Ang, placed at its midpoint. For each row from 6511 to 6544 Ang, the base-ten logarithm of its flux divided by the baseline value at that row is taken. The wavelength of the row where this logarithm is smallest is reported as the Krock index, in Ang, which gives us 6533.06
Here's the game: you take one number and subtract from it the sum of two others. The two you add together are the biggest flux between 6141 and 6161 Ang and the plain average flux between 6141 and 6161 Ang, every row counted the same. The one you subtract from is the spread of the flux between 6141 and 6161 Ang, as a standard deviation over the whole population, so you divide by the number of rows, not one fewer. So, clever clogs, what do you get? -15.0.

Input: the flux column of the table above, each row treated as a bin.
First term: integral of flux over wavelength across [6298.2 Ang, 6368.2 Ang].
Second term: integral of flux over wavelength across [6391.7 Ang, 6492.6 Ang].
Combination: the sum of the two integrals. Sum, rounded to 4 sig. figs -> 1220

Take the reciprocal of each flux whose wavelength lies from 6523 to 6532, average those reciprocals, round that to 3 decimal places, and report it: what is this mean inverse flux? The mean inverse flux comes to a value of 0.140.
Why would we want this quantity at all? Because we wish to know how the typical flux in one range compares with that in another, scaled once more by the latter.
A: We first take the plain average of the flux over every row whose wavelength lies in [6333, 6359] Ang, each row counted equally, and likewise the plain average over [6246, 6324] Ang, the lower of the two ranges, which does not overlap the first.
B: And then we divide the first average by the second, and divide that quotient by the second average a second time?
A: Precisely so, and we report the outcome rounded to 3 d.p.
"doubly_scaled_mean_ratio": 0.134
